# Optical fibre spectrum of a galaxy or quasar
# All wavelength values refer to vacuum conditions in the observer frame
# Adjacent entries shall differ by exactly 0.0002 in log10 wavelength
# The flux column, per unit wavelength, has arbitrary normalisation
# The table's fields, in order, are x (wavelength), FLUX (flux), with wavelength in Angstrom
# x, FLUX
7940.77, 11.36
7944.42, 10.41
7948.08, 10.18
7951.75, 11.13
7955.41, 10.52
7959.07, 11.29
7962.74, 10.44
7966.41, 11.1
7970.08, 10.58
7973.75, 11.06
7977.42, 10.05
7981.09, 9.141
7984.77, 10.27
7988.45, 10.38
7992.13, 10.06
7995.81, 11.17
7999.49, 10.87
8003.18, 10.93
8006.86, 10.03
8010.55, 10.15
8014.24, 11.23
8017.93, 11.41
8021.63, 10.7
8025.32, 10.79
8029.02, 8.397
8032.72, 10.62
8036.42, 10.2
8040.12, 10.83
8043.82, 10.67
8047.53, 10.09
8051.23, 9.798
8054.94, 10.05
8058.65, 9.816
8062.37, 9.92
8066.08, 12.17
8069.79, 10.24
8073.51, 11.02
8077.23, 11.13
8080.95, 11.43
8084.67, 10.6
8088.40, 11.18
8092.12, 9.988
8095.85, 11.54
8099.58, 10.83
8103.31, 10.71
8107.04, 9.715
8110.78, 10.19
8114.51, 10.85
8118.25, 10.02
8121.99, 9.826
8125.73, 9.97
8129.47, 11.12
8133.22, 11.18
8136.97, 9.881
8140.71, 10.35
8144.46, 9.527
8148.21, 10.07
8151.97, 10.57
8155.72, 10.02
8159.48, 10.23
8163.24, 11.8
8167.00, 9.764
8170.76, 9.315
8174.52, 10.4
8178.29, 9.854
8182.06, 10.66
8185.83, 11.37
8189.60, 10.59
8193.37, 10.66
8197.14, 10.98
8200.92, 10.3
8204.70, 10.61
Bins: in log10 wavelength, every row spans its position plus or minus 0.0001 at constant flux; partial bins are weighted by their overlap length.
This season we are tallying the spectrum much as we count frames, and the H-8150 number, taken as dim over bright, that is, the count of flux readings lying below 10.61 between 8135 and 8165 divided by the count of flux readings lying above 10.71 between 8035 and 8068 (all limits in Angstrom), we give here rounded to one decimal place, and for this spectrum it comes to 3.5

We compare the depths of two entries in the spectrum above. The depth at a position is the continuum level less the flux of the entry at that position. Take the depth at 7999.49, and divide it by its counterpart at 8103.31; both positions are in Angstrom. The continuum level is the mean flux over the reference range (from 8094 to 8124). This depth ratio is 1.6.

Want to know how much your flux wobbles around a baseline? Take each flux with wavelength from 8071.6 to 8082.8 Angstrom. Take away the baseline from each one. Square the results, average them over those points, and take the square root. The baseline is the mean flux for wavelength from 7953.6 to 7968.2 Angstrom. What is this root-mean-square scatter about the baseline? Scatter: 0.40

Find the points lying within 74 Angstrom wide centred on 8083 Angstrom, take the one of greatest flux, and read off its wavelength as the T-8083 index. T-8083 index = 8066.08 Angstrom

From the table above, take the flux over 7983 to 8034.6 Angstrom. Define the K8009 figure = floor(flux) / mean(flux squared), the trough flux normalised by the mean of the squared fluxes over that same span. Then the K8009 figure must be 0.076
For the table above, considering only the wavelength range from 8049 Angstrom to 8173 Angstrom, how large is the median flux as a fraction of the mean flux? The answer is 0.98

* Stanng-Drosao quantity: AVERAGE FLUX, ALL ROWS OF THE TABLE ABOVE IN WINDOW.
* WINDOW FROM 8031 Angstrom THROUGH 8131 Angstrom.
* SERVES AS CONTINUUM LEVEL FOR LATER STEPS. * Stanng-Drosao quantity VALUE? 10.5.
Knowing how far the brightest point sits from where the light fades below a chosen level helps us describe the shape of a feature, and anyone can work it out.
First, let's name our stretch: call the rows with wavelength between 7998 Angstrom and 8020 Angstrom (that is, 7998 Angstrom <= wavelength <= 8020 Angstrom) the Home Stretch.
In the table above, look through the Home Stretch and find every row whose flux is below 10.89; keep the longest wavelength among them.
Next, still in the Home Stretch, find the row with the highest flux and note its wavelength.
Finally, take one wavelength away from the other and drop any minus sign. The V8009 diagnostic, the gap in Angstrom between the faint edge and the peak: 7.4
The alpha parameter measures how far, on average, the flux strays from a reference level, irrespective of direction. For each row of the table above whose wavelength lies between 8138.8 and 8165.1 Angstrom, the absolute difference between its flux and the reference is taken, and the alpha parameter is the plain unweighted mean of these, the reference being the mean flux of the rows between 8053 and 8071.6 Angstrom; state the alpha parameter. 0.50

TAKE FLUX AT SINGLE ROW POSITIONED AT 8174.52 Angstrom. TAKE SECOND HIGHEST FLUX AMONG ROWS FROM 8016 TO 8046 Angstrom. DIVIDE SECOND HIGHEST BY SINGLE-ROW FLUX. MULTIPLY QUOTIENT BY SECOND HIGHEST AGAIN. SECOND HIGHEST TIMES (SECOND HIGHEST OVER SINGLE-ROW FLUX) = 11.3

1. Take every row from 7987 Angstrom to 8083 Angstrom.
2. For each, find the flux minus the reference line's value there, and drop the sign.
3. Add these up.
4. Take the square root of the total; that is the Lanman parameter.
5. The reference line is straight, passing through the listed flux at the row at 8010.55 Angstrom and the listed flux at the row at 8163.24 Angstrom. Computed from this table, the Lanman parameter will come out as 4.0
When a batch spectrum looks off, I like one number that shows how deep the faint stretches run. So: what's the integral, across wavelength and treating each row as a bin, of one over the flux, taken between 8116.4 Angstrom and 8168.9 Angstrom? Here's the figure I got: 5.11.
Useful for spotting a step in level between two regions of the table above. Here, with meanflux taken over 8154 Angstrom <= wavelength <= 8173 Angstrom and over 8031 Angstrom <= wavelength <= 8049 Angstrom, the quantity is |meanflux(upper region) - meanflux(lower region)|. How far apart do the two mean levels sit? 0.26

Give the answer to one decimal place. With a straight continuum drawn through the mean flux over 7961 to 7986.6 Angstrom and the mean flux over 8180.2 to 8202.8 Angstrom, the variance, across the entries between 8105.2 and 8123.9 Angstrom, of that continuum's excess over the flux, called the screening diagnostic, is 0.2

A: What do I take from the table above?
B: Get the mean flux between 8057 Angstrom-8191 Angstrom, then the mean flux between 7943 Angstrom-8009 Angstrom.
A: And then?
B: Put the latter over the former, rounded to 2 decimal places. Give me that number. 1.00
